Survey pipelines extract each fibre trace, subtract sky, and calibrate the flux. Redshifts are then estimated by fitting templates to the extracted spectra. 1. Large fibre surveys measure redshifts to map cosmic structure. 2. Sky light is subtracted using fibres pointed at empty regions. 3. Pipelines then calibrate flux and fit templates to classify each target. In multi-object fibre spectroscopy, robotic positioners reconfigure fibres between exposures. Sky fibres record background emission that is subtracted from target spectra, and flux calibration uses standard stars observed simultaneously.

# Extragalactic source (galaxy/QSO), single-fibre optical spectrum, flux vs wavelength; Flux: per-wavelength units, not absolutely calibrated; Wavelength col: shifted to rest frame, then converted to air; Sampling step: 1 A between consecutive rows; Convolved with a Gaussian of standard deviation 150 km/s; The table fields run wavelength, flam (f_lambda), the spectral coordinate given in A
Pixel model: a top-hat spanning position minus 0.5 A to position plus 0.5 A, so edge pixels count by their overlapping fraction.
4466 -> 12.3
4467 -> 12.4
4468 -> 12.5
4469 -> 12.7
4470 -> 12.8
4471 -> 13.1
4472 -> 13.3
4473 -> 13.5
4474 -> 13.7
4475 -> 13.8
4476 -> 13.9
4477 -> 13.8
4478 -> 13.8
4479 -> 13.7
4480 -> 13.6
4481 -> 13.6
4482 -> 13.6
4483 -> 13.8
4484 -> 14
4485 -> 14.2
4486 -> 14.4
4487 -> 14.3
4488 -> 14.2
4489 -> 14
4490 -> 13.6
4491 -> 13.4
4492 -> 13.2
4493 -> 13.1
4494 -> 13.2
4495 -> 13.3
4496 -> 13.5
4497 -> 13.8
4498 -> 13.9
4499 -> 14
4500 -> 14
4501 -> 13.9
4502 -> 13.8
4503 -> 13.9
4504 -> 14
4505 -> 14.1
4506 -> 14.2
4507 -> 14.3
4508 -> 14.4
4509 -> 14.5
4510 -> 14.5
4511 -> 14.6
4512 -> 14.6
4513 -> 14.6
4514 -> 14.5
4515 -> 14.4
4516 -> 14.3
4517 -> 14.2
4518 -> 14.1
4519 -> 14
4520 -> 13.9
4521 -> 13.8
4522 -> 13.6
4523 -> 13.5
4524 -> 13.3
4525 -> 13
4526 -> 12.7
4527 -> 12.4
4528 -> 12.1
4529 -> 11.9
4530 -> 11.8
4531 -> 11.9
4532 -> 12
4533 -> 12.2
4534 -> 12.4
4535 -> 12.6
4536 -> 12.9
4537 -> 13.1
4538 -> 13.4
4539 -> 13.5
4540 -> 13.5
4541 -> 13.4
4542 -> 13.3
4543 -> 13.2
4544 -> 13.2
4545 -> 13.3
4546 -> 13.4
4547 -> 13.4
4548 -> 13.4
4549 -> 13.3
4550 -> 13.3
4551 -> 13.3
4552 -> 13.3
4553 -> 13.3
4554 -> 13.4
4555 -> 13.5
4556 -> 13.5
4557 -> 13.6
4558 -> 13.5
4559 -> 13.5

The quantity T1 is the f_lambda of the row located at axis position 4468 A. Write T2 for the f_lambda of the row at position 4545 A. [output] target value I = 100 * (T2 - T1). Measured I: 80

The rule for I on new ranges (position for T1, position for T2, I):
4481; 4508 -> 80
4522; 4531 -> -170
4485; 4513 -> 40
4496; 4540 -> 0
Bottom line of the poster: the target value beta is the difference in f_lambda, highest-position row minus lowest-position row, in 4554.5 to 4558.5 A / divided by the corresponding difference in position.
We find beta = 0.000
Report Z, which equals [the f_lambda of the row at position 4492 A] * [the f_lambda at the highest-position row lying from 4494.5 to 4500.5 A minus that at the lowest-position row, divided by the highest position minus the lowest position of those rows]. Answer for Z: 1.8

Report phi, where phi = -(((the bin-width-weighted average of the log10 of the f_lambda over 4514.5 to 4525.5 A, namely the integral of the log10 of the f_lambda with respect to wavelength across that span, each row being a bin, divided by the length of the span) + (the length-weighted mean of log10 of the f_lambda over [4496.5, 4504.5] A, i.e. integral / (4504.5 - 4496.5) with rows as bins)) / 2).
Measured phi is -1.14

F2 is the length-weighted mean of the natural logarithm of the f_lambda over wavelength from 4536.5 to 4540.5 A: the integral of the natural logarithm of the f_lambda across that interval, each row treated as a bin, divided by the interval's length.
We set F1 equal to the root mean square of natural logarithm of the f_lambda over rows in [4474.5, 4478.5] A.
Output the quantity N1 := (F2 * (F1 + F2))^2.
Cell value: 183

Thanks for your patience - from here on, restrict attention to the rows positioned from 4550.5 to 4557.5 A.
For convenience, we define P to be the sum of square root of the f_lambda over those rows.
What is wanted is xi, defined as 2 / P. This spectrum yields 0.0780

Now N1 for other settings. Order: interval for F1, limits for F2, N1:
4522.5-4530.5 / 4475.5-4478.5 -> 184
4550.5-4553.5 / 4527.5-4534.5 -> 160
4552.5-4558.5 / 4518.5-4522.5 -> 188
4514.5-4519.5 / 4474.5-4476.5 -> 193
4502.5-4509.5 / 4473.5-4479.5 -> 192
